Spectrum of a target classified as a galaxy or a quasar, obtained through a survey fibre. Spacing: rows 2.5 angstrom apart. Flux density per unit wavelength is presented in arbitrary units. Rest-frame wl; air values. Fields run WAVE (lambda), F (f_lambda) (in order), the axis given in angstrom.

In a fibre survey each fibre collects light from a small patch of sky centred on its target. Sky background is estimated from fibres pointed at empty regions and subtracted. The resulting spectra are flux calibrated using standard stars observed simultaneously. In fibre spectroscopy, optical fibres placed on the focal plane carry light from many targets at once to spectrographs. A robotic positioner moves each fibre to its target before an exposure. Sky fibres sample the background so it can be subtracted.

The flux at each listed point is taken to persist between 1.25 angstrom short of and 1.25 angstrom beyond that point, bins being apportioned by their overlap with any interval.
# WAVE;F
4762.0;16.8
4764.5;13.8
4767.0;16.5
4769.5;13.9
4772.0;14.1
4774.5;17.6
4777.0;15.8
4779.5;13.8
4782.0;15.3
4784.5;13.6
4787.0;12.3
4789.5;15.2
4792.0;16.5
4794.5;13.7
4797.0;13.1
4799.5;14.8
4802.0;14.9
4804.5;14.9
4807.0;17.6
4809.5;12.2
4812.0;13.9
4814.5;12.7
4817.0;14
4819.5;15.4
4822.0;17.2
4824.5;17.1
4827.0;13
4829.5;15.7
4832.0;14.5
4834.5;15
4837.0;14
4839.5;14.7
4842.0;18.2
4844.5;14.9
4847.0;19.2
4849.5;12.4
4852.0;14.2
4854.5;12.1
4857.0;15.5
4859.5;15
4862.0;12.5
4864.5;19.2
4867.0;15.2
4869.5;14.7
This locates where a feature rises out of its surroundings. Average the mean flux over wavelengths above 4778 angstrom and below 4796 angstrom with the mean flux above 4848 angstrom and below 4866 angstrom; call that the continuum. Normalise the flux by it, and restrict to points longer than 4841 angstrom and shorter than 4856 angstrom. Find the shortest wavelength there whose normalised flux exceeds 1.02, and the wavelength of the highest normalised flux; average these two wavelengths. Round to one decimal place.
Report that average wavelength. 4844.5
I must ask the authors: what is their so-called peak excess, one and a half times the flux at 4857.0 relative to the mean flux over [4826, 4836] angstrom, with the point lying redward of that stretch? 1.60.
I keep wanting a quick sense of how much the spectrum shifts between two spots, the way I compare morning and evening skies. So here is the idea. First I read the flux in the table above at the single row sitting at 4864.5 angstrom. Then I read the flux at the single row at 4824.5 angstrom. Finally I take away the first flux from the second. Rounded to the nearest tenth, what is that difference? -2.1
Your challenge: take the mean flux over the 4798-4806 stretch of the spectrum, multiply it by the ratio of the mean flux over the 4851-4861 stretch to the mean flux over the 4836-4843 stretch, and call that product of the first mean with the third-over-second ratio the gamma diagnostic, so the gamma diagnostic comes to 13.5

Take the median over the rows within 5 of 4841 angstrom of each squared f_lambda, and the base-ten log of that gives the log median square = 2.34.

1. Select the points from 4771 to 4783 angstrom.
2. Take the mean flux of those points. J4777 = 15.3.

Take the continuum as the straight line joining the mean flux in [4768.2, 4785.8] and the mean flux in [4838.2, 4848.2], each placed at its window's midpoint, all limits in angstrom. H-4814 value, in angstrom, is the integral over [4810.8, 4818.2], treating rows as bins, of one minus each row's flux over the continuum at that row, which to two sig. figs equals 1.1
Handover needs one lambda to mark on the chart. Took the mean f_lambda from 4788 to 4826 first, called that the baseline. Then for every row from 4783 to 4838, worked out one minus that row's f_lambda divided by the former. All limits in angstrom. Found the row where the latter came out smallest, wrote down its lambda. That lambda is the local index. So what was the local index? 4807.0 angstrom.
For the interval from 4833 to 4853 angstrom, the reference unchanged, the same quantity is 4847.0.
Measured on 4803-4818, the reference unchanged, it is 4807.0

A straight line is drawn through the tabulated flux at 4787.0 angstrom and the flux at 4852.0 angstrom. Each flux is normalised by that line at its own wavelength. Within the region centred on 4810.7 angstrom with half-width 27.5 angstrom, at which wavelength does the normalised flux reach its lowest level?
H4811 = 4809.5 angstrom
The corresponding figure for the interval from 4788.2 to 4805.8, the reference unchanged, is 4797.0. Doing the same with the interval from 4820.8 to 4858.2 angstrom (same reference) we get 4854.5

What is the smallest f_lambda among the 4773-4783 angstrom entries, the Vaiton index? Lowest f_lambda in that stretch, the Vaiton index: 13.8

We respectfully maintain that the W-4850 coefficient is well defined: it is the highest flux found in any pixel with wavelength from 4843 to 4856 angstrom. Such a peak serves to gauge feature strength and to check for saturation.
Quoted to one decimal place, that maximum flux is 19.2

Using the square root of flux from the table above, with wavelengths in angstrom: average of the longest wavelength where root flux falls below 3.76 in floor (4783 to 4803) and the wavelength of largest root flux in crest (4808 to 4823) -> 4809.5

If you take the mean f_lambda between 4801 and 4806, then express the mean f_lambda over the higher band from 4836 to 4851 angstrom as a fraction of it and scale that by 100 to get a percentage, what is 104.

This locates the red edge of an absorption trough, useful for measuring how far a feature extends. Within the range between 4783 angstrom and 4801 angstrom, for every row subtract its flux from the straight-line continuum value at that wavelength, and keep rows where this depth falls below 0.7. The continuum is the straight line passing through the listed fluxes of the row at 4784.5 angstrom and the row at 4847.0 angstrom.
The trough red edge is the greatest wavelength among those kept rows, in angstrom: 4799.5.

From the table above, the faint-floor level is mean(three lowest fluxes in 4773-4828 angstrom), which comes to 12.4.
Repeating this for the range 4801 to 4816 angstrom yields 12.9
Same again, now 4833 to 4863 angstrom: 12.3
